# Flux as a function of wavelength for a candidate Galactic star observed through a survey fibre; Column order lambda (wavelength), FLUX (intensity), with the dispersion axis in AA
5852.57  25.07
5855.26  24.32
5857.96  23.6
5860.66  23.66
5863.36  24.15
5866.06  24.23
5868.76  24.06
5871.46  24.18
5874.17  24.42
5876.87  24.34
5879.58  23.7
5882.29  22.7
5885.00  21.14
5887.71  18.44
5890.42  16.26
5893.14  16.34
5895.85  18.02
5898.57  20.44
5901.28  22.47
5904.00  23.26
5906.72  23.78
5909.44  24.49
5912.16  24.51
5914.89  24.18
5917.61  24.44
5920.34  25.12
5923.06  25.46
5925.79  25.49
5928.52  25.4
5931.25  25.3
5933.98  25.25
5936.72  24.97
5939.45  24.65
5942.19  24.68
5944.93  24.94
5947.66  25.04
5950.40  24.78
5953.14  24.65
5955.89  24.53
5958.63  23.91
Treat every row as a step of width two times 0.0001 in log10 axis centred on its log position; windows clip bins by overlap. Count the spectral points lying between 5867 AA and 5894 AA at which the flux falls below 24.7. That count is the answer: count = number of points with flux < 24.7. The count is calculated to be 10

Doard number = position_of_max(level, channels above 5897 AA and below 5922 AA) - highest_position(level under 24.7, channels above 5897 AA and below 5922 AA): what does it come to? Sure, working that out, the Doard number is 2.7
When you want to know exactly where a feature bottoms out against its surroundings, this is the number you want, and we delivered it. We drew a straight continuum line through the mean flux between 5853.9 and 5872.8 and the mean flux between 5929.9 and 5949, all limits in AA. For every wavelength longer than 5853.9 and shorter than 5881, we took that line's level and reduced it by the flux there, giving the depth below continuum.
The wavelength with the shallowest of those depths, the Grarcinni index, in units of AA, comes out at 5855.26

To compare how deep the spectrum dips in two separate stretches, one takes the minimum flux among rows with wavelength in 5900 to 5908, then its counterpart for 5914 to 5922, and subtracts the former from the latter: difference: 1.7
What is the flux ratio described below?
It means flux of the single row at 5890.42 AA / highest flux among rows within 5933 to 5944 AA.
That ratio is 0.644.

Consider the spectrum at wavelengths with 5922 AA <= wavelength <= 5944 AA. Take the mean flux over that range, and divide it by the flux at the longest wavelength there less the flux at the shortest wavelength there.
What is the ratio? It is -32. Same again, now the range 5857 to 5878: 33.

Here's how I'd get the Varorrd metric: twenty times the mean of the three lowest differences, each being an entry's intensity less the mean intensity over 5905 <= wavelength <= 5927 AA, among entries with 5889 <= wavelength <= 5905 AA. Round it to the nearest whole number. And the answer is -156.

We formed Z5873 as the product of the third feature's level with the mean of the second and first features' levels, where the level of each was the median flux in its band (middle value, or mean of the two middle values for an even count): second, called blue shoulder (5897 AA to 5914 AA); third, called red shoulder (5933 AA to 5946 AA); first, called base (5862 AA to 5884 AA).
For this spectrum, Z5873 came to 595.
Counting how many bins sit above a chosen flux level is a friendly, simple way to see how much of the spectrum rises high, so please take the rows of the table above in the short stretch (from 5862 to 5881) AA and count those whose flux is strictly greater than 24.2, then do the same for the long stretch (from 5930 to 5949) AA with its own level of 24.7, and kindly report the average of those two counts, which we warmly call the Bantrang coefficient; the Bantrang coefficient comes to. 4.00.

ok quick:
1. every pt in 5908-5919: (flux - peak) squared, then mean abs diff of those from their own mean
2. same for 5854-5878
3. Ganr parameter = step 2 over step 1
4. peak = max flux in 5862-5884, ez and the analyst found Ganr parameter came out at 10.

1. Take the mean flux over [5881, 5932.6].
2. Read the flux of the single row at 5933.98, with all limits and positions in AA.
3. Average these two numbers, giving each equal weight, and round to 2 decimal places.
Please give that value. 23.87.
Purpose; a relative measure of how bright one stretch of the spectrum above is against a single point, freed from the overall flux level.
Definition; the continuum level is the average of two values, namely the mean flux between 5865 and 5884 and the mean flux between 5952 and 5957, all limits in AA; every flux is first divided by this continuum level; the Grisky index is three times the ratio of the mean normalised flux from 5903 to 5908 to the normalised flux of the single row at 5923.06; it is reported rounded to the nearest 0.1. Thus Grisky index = 2.8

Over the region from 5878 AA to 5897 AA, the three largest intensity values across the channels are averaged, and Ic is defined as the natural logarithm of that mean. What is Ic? 3.11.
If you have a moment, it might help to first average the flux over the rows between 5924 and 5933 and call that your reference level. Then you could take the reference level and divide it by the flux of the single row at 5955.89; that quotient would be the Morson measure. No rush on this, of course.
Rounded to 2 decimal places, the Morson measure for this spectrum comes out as 1.04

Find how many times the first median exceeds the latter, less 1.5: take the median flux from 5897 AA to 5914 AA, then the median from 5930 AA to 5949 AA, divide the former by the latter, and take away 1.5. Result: -0.56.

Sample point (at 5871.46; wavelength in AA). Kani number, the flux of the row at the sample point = 24.18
